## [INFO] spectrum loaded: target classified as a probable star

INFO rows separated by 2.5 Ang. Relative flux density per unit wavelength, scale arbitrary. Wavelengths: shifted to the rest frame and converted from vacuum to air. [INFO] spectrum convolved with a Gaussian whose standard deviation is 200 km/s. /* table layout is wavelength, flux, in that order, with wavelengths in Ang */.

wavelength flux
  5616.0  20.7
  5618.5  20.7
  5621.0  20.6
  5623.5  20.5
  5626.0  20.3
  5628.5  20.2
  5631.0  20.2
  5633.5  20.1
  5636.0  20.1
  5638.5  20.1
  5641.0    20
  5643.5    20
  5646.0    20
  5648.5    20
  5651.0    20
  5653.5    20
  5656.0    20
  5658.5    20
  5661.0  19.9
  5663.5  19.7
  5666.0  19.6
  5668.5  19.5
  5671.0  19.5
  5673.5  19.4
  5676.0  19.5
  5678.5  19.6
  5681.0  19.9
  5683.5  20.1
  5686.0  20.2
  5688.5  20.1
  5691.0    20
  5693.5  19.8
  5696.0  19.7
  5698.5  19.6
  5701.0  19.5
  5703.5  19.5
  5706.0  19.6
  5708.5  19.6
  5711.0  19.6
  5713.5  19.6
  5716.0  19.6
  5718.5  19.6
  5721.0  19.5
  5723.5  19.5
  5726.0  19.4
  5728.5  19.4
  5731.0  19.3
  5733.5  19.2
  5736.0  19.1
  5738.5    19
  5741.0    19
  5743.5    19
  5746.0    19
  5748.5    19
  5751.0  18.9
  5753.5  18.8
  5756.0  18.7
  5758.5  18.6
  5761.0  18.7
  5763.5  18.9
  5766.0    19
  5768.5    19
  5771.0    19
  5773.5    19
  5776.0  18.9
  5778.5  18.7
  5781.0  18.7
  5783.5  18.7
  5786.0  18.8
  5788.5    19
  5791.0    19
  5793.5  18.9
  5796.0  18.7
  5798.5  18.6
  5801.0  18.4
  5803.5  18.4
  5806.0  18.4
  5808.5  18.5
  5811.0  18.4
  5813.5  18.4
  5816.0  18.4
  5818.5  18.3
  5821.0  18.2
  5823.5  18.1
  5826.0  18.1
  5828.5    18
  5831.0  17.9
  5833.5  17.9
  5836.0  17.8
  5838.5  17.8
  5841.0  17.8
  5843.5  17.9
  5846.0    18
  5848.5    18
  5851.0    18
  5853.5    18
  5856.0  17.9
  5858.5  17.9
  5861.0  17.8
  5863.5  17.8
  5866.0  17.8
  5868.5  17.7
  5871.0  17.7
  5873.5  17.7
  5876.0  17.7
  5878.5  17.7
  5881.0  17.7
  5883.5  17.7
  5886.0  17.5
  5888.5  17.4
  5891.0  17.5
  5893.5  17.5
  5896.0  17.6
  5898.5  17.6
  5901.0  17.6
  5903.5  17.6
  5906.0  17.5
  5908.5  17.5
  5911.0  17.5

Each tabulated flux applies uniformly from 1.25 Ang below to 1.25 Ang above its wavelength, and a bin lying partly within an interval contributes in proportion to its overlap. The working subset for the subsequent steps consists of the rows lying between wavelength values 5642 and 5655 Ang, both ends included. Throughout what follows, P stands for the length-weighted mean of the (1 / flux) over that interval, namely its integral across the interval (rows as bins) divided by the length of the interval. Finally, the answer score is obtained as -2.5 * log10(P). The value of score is 3.25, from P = 0.050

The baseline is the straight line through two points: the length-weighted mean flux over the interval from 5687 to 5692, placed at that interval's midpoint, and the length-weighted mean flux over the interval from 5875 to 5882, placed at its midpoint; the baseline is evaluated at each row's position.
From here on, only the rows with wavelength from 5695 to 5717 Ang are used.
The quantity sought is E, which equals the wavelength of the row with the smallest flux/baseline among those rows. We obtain 5701.0 Ang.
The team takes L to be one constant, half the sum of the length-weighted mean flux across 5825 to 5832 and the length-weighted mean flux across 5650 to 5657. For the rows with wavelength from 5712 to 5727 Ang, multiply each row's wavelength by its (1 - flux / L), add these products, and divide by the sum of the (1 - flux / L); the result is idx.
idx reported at 5719.2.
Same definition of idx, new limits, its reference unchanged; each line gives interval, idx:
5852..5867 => 5860.0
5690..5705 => 5696.2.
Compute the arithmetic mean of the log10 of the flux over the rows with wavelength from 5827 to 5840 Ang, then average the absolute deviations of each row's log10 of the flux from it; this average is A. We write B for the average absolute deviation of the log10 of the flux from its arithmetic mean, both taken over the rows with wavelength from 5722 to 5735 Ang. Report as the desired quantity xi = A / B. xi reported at 0.8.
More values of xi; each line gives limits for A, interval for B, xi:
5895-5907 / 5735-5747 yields 1.1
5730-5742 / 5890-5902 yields 2.0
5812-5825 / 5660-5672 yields 0.9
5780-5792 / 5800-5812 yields 3.9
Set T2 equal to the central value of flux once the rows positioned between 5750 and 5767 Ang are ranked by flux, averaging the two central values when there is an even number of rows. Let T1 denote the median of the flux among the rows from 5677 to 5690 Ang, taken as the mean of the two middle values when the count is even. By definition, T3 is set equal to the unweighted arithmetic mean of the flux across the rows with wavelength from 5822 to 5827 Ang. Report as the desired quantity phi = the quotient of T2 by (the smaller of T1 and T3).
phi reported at 1.04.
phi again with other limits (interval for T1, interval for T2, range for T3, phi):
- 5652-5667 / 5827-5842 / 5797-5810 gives 0.97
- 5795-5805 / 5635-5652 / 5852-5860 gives 1.12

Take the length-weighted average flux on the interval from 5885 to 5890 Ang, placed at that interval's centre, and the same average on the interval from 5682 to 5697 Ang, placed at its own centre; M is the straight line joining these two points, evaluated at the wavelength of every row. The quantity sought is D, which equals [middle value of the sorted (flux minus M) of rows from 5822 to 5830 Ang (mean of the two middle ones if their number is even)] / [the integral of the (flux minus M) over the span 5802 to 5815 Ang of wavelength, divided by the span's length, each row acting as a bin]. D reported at 4.0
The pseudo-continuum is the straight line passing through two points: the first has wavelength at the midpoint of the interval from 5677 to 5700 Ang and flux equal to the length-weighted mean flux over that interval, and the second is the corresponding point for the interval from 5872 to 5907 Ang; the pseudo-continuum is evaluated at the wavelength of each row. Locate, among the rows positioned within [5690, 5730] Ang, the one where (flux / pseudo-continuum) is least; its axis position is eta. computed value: 5701.0 Ang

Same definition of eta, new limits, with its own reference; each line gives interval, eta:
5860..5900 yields 5888.5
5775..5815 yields 5801.0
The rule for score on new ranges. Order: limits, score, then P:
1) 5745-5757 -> 3.19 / 0.053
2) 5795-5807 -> 3.17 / 0.054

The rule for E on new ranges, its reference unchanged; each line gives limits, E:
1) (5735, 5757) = 5756.0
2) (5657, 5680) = 5673.5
